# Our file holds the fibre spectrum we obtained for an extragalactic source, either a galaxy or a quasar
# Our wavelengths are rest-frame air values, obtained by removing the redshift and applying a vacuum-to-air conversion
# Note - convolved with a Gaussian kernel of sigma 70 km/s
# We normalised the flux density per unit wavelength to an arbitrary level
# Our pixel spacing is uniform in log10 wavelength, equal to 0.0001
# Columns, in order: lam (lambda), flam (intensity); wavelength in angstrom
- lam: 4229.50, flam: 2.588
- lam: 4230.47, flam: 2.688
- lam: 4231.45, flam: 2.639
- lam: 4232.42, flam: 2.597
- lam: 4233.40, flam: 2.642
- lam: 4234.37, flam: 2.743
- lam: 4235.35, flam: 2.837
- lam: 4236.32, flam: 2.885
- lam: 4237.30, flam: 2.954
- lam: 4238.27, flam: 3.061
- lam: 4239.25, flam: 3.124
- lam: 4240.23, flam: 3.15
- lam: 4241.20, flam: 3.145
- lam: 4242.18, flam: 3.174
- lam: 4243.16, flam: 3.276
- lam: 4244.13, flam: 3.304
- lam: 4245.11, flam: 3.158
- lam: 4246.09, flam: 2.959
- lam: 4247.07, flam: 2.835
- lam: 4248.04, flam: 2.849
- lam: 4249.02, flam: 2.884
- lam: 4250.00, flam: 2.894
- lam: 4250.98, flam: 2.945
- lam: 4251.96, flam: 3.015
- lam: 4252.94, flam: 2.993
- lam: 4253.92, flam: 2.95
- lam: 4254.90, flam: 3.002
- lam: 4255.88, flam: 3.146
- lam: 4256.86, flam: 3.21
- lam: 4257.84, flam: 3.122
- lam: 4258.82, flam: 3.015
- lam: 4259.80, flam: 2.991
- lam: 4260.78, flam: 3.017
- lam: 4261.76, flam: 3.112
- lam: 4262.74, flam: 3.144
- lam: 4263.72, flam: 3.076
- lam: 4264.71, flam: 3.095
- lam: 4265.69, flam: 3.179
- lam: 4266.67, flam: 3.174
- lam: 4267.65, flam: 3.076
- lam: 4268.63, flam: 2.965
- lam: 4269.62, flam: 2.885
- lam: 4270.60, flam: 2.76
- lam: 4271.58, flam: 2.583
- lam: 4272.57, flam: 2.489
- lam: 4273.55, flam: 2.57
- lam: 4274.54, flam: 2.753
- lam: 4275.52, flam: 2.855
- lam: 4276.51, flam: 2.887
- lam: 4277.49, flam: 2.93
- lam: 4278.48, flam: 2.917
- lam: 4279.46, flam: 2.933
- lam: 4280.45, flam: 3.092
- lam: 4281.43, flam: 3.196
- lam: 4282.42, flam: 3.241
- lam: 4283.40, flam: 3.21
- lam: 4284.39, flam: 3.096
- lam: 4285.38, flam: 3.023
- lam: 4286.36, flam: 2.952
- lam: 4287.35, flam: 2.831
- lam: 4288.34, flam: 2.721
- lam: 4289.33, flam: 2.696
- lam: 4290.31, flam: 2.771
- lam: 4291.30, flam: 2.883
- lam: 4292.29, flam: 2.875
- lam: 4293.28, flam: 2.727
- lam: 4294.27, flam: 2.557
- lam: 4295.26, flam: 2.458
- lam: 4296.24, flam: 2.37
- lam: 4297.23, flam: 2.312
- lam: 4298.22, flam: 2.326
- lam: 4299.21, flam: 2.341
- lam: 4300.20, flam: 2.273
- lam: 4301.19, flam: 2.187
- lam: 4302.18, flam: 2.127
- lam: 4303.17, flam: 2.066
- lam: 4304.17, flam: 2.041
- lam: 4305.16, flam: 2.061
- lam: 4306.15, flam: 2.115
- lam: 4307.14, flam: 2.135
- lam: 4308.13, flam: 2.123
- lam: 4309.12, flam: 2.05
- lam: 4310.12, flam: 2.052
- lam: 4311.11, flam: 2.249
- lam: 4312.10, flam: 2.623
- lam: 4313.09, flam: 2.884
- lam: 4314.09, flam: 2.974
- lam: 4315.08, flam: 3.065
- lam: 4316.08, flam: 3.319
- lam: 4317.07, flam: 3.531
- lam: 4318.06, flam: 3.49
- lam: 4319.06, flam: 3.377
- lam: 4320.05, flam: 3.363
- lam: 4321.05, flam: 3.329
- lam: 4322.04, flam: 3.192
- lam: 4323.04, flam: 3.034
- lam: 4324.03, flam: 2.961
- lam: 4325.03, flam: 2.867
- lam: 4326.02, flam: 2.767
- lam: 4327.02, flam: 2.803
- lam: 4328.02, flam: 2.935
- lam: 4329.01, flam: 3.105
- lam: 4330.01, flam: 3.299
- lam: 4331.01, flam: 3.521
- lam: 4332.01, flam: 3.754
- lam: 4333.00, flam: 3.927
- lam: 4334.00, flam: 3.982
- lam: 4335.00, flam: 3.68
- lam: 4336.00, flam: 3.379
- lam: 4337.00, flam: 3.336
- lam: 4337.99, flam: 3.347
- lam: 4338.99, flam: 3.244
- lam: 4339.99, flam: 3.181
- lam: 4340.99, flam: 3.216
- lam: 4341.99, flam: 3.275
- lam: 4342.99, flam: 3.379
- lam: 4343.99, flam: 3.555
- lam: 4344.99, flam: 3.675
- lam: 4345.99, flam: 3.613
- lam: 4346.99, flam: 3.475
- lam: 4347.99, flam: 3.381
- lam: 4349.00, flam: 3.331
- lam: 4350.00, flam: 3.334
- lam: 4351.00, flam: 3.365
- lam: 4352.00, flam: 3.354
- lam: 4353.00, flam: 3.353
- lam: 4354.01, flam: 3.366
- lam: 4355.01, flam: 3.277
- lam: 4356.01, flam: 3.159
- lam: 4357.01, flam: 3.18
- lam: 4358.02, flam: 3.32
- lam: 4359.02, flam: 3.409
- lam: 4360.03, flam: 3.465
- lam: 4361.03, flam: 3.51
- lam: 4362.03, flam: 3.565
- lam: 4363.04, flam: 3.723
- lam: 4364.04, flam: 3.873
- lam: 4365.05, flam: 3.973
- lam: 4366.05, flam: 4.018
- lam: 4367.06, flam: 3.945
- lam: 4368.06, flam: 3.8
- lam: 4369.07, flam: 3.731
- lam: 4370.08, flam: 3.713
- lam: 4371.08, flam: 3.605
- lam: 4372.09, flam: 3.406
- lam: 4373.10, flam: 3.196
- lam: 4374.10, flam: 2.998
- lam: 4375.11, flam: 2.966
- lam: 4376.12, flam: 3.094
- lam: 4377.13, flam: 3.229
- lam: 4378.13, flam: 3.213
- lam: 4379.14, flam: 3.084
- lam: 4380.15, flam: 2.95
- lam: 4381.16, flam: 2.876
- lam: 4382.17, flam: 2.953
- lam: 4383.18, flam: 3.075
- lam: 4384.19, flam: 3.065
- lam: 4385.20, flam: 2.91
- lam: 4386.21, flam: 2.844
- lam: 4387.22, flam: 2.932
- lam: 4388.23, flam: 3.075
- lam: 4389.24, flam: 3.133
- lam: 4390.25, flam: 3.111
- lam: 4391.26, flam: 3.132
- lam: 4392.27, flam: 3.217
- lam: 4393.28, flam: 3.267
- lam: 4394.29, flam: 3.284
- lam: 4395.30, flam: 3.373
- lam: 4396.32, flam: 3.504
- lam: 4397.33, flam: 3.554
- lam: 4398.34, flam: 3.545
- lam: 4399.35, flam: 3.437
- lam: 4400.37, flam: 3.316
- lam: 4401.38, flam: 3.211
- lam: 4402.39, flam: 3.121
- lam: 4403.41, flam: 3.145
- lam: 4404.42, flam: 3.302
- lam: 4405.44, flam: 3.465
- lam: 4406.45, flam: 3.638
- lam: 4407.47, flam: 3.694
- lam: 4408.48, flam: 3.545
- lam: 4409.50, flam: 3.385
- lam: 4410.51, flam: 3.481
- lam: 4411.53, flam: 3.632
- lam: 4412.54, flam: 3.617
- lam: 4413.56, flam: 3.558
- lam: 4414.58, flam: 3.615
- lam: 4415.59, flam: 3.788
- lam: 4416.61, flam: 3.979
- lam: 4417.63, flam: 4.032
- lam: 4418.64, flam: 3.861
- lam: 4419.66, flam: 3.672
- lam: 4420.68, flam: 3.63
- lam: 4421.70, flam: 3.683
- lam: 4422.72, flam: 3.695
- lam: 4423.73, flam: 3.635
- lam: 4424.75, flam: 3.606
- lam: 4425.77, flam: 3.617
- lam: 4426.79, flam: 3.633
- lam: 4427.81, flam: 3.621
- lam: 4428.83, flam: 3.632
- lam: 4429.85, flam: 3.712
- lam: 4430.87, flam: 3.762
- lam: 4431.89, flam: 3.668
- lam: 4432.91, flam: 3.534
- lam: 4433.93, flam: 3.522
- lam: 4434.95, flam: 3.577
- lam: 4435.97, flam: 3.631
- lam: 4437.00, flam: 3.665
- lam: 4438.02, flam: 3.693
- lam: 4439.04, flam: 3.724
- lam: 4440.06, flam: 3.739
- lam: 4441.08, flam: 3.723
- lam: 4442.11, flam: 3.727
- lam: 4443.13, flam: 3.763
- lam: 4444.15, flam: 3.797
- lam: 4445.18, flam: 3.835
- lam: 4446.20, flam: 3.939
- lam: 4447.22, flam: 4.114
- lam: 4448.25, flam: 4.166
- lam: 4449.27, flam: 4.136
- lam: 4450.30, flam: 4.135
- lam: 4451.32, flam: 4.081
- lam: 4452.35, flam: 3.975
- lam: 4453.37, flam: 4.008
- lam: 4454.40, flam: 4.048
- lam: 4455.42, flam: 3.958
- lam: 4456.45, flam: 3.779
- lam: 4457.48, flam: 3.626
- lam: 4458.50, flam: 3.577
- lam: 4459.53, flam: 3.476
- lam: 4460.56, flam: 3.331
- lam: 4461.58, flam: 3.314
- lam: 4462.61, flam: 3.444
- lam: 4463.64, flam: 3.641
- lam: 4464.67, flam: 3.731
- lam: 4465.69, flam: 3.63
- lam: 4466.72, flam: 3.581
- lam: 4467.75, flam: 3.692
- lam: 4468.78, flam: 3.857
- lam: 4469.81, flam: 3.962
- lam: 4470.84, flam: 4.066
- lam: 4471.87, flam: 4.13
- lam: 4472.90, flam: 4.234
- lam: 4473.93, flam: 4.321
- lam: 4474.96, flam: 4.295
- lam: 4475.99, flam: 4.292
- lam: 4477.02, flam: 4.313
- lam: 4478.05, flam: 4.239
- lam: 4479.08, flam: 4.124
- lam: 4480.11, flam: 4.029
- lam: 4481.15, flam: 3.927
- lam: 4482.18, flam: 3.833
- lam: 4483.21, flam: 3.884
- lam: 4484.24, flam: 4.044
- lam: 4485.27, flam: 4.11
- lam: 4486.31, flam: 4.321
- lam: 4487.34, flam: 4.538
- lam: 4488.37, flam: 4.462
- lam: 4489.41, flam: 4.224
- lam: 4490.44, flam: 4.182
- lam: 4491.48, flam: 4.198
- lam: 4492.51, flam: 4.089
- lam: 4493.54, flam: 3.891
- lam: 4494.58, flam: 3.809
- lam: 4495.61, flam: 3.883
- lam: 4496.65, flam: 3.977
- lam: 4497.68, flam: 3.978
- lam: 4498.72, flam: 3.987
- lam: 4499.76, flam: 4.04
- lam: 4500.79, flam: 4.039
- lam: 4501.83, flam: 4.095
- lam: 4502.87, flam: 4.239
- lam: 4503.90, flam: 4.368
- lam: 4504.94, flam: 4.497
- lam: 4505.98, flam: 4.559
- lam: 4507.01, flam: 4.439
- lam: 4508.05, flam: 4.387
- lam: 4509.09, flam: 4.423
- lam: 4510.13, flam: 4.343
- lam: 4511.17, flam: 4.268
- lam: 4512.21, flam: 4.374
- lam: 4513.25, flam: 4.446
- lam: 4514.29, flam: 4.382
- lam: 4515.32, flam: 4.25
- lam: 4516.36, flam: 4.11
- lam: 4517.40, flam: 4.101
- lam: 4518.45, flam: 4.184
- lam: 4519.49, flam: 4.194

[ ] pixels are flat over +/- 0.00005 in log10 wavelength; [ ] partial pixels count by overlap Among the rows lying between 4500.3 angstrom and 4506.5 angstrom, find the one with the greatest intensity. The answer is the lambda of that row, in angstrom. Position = 4505.98 angstrom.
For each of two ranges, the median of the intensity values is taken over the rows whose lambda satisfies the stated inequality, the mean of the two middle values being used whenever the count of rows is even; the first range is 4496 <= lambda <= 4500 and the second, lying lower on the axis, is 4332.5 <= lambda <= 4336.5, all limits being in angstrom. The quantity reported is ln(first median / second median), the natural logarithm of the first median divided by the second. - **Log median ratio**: 0.05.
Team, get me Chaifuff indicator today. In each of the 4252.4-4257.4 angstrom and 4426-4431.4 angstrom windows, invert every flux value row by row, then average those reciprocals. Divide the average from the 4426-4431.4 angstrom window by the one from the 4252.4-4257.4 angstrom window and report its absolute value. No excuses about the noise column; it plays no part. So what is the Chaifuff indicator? 0.83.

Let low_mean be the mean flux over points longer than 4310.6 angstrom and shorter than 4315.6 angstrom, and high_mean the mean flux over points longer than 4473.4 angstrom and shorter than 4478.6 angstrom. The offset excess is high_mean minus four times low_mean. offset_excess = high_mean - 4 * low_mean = -6.7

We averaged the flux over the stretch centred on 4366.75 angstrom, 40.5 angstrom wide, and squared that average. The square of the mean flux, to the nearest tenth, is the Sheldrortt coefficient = 11.2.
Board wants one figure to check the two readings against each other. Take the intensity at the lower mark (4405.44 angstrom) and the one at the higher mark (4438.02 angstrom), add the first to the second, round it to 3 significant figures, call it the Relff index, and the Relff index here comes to 7.16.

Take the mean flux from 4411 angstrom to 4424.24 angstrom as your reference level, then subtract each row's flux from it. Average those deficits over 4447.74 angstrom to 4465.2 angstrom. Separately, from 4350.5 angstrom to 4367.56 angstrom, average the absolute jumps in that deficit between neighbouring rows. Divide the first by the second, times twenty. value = -18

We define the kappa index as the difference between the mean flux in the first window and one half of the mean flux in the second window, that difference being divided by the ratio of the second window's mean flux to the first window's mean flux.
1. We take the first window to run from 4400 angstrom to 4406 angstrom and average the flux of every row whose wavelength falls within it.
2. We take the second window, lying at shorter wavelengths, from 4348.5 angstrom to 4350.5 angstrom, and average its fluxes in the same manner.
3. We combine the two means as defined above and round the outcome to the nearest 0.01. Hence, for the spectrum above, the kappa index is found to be 1.56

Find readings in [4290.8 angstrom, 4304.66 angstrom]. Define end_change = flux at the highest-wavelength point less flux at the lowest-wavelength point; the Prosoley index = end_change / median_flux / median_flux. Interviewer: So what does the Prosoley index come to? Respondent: -0.15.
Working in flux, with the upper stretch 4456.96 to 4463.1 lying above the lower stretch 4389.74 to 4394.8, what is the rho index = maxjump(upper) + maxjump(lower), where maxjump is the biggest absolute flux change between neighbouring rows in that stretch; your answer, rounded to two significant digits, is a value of 0.23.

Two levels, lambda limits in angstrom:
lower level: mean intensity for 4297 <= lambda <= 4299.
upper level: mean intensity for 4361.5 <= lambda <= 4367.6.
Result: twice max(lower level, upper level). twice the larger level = 7.7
